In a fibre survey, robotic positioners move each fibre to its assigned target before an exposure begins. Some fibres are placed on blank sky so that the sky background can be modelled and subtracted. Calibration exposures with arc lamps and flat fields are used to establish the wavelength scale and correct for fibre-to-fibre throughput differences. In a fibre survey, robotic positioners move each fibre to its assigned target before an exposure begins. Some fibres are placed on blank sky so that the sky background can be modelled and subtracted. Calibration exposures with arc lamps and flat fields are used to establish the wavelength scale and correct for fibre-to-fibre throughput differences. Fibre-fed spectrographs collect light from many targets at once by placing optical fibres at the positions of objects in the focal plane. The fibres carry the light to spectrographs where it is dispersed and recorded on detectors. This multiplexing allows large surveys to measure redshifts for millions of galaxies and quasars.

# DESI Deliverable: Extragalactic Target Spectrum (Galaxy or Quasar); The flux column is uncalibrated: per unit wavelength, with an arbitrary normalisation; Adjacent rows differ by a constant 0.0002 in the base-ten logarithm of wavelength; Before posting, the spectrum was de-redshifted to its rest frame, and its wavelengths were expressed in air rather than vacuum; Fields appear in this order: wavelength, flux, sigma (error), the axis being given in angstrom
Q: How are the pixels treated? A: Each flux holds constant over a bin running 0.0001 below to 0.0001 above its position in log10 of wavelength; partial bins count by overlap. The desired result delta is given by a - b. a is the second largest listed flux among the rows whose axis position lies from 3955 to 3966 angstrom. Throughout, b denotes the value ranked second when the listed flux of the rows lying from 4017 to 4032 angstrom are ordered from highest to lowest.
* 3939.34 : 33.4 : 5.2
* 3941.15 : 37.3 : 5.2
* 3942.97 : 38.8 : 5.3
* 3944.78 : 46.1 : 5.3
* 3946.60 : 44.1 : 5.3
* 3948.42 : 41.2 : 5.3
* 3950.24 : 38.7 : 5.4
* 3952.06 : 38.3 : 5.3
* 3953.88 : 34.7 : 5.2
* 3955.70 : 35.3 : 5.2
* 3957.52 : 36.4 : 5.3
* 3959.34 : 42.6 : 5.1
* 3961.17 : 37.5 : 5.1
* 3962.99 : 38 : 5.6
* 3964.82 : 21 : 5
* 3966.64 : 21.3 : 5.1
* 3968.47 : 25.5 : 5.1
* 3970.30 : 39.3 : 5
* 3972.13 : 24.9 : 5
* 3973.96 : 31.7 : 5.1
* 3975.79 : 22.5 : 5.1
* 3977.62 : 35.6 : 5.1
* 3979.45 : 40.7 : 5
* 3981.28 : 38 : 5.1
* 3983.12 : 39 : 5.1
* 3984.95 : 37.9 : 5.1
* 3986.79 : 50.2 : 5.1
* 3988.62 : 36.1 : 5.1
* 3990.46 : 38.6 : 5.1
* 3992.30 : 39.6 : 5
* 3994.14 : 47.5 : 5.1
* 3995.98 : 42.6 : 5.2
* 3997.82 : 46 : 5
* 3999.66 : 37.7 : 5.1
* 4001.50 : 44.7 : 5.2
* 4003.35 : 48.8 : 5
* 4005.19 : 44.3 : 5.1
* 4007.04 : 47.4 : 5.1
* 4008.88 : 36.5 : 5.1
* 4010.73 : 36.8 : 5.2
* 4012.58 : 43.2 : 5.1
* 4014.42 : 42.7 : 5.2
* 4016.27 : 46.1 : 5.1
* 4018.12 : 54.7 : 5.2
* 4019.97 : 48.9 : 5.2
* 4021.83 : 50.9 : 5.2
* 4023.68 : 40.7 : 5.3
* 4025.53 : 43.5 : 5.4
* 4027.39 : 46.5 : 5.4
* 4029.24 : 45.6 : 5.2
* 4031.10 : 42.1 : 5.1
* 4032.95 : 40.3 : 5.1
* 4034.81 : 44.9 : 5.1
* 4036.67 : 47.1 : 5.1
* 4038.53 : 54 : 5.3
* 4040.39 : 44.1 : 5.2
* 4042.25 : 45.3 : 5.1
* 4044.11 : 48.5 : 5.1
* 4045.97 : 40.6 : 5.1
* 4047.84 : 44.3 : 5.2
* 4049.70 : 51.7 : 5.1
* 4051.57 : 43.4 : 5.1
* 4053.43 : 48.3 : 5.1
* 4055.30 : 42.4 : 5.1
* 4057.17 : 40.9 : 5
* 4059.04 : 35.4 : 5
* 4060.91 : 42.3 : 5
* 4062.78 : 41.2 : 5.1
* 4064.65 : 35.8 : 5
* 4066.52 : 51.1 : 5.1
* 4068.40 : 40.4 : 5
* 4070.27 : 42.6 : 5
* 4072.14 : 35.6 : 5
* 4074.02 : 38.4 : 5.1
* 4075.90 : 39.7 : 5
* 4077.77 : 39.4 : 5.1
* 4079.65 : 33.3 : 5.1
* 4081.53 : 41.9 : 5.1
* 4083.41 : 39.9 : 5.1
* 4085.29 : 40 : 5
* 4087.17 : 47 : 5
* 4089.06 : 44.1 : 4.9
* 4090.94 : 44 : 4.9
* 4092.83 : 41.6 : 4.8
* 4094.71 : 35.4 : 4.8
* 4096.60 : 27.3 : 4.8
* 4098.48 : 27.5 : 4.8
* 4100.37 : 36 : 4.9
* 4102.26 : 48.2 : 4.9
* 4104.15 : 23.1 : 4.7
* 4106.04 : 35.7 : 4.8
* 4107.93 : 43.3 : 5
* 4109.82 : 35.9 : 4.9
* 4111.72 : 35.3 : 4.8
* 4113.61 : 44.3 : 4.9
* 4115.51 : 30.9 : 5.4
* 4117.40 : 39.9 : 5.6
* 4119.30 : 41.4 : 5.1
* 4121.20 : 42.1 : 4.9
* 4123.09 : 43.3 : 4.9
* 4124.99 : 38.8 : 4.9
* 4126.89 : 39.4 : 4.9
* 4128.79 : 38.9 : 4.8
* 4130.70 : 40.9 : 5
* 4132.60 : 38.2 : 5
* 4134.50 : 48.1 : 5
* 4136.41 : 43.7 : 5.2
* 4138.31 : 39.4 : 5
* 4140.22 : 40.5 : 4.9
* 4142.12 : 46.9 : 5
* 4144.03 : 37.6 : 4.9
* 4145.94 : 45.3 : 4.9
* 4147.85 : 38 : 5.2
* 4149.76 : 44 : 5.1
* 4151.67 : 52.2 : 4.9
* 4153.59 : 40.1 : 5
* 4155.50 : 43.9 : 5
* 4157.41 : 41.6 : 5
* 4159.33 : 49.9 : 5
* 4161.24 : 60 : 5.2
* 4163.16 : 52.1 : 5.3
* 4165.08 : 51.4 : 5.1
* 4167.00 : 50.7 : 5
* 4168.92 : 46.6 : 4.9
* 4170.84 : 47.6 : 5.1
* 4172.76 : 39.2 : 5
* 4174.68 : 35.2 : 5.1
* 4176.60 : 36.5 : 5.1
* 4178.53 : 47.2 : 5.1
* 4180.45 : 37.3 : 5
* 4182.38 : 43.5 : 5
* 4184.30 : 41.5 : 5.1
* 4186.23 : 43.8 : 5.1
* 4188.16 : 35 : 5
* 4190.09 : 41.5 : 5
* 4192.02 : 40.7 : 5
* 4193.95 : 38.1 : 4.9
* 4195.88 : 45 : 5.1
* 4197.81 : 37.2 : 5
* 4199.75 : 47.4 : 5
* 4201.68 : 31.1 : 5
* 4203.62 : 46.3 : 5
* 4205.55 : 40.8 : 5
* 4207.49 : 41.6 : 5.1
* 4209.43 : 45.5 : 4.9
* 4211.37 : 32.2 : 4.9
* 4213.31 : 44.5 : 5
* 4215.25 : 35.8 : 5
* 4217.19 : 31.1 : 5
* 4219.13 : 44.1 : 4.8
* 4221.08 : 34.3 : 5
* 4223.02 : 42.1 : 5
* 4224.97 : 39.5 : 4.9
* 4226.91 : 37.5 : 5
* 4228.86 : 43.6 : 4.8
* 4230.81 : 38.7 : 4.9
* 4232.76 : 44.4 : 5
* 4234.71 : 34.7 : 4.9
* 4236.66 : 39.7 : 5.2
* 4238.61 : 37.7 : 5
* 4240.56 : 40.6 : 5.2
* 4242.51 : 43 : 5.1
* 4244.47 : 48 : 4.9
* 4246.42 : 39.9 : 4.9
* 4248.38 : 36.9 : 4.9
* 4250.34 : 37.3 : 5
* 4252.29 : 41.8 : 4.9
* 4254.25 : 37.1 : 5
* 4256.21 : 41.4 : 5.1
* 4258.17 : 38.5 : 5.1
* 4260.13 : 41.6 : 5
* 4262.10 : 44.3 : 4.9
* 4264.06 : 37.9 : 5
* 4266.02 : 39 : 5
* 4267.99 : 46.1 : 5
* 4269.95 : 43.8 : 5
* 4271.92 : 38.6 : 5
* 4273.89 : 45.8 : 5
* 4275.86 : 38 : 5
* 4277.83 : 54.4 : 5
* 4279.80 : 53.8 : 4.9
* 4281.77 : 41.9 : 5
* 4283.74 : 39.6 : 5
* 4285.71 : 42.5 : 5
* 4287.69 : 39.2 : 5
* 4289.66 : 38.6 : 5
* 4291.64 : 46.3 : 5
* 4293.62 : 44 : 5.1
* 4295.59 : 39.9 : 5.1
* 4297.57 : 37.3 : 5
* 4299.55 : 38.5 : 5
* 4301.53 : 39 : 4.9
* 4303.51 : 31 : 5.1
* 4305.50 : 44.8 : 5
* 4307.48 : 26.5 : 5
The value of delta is -13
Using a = 38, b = 50.9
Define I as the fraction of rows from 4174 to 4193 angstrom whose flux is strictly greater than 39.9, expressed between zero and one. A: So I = 0.6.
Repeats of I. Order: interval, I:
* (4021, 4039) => 1.0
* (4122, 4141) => 0.5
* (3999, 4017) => 0.7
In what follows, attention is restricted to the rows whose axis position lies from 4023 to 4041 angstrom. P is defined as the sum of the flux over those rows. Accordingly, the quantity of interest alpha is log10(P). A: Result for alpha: 2.65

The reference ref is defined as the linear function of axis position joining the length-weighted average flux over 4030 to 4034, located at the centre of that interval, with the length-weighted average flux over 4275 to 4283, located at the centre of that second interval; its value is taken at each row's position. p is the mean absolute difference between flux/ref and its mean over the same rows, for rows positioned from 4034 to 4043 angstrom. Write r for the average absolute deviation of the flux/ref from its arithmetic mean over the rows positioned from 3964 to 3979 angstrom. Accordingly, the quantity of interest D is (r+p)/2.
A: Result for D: 0.11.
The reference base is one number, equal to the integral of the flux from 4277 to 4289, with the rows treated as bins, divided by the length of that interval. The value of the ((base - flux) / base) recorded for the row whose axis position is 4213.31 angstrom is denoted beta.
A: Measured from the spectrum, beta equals 0.01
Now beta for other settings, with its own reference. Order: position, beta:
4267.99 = -0.03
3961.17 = 0.17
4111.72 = 0.21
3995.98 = 0.05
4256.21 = 0.08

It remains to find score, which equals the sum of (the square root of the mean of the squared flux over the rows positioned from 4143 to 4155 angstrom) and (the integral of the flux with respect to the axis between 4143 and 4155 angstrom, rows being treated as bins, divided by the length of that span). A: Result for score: 86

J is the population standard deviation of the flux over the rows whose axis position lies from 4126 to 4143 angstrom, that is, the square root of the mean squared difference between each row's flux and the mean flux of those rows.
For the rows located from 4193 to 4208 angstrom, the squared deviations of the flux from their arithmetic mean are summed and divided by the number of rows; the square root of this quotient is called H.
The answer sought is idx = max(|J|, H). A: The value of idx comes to 5.1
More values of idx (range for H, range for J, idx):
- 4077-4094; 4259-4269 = 3.6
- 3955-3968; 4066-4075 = 7.9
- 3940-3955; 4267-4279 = 5.5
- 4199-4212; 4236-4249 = 6.1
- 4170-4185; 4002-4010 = 4.8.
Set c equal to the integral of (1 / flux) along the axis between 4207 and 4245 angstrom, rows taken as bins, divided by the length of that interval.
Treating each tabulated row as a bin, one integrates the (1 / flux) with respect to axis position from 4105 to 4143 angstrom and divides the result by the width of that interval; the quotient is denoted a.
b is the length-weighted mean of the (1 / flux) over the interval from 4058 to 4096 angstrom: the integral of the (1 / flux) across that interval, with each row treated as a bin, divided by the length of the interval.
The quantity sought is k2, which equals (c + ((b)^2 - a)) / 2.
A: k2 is 0.0005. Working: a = 0.0251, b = 0.0251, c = 0.0255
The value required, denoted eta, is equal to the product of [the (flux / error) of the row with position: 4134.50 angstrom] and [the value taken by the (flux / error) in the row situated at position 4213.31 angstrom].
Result 86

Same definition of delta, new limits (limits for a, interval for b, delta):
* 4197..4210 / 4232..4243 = 3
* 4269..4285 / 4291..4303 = 10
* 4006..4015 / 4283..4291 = 4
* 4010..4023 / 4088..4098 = 7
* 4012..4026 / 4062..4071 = 8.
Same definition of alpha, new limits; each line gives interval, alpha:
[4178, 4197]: 2.62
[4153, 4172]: 2.68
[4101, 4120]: 2.58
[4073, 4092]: 2.61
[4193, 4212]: 2.61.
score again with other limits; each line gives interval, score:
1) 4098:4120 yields 74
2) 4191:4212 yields 82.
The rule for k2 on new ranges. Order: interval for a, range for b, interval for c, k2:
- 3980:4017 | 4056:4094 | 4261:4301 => 0.0002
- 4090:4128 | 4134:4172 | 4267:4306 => -0.0014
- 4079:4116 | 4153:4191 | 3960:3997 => 0.0016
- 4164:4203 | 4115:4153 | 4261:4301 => 0.0001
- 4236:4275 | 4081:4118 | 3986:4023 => -0.0004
